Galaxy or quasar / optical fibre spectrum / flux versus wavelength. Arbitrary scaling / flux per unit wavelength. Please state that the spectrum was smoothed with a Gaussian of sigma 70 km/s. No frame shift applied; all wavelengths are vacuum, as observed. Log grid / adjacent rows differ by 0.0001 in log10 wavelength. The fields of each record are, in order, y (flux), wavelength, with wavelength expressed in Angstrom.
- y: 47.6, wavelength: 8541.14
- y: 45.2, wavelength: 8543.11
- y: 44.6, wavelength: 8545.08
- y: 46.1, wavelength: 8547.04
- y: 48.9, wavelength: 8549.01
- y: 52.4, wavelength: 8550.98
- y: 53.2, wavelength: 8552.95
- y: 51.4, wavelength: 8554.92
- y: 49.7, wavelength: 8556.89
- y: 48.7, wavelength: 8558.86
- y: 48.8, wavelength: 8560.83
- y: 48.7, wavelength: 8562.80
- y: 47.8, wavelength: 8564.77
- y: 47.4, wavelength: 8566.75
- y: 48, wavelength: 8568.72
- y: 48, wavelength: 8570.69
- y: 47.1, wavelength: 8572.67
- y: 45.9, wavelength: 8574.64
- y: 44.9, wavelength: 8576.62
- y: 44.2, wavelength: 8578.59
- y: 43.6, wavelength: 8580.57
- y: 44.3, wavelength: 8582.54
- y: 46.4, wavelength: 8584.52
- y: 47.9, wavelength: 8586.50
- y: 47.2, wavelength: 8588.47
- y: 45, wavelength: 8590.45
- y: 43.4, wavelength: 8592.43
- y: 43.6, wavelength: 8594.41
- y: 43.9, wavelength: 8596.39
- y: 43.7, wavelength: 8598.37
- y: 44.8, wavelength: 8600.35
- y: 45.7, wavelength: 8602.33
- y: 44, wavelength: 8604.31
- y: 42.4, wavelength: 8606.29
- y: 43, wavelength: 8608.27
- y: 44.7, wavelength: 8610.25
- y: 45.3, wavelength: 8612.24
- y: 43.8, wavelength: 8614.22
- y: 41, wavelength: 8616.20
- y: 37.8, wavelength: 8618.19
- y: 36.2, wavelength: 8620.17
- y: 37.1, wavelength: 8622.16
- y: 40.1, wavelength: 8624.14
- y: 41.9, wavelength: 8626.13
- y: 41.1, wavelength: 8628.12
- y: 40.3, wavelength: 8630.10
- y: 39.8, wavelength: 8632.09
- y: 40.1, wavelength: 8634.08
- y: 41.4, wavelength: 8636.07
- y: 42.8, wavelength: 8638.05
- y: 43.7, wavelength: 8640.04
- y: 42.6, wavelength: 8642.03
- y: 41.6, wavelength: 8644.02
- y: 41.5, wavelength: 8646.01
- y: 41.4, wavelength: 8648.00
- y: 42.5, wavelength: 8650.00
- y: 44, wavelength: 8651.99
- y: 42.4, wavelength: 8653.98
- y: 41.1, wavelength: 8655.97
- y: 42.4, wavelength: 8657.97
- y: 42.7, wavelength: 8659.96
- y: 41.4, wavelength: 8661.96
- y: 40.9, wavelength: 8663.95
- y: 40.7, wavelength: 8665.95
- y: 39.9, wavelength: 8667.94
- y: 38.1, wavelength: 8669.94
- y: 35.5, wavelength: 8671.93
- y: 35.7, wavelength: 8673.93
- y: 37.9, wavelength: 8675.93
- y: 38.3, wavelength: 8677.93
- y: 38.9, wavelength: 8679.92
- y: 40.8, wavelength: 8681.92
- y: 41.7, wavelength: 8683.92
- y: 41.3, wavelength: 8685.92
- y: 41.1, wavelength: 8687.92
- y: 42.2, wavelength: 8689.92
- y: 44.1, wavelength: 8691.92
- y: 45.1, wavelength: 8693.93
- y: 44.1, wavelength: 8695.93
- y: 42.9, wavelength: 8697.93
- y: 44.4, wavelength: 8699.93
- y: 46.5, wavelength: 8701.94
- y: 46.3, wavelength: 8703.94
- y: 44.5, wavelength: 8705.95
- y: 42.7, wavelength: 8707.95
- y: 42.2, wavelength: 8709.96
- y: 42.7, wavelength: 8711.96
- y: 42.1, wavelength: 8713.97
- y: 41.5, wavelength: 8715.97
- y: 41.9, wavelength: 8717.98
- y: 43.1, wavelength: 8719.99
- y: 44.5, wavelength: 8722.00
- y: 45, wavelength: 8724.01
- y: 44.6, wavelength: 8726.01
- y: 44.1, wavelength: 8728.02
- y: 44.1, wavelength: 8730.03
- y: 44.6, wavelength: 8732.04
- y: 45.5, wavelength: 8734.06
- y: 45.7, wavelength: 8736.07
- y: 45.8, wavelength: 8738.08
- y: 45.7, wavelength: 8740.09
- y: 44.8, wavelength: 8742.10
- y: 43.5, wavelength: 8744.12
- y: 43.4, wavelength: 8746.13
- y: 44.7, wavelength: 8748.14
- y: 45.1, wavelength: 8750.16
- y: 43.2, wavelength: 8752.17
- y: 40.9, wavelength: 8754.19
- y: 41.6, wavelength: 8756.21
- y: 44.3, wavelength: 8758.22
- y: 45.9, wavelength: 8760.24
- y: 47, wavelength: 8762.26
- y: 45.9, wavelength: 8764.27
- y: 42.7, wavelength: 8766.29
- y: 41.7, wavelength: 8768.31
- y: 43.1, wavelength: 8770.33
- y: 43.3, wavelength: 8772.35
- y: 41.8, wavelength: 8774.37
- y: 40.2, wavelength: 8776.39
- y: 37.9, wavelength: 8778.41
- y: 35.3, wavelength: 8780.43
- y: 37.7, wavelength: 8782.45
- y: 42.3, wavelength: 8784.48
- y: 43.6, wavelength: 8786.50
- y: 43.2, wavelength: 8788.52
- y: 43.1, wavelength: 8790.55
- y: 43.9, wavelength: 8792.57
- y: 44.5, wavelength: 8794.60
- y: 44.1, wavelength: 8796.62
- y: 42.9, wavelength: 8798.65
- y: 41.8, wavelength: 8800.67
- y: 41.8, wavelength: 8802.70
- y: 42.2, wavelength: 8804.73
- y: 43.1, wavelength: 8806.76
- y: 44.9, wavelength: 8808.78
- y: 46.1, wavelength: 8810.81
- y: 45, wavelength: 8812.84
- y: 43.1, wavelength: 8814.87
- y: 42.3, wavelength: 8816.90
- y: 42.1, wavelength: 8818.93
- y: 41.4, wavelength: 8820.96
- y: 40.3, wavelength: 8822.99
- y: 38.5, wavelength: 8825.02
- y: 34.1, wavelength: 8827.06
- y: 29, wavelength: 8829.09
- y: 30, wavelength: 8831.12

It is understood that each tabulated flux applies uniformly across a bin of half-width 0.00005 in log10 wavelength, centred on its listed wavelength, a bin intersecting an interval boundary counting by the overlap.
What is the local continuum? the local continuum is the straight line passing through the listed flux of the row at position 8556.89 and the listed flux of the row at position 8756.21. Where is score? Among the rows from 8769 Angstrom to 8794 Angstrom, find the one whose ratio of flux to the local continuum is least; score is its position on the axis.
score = 8780.43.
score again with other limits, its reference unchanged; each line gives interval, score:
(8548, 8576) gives 8574.64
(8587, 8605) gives 8592.43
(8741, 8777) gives 8754.19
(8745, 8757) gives 8754.19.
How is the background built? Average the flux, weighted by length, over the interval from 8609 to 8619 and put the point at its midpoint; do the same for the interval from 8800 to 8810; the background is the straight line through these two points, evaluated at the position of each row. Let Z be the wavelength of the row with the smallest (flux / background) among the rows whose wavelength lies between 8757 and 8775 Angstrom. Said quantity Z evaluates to 8768.31 Angstrom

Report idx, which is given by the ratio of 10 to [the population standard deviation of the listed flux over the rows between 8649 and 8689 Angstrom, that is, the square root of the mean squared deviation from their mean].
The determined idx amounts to 4.5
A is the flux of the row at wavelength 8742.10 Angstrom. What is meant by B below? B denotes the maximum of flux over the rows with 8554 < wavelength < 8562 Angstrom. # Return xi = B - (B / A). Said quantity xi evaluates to 50.3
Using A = 44.8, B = 51.4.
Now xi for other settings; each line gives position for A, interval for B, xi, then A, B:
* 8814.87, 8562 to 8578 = 47.6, 43.1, 48.7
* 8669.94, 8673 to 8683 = 39.7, 38.1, 40.8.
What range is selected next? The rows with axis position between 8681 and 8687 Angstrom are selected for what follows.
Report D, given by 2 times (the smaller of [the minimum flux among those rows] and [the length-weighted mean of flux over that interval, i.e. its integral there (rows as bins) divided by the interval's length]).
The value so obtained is 82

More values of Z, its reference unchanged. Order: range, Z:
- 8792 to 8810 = 8802.70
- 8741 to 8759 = 8754.19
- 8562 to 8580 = 8578.59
